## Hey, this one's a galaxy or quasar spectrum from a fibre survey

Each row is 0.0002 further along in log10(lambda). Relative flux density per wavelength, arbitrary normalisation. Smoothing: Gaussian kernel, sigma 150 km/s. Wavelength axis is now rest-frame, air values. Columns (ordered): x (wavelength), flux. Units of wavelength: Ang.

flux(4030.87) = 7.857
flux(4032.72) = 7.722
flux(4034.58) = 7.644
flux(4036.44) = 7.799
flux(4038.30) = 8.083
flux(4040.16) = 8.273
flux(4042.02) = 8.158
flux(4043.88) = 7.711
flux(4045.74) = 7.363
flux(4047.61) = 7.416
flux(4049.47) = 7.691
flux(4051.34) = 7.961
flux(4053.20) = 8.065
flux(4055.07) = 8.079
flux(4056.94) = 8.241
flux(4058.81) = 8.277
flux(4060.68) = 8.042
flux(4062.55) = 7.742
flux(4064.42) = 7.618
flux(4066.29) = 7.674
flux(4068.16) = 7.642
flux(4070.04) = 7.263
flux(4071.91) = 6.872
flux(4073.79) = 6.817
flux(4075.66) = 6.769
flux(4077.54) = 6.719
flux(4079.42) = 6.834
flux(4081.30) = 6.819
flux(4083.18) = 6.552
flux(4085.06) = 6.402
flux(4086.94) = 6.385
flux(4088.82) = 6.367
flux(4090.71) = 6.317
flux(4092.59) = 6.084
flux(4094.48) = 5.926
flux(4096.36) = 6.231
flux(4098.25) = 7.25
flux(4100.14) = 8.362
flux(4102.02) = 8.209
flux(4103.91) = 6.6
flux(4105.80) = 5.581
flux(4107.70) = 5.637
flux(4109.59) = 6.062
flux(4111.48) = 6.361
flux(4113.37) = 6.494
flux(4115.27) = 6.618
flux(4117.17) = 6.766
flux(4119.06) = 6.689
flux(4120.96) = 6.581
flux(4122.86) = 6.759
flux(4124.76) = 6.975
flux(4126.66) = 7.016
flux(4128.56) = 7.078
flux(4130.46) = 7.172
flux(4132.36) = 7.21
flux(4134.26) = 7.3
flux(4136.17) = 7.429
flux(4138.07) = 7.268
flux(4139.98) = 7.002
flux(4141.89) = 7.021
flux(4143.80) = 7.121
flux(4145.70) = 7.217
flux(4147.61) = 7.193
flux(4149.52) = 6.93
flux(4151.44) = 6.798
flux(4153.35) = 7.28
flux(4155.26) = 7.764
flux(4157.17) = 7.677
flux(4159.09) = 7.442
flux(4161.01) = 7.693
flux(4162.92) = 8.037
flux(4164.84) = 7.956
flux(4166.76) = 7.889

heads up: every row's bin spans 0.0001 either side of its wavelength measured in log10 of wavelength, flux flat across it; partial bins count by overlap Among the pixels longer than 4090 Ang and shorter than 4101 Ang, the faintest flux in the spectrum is 5.926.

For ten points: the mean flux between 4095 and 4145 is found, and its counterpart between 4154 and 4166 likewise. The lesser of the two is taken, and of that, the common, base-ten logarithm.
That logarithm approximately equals 0.837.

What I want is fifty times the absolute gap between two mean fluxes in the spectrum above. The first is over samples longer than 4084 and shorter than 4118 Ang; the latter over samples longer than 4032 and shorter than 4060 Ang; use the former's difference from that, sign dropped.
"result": 68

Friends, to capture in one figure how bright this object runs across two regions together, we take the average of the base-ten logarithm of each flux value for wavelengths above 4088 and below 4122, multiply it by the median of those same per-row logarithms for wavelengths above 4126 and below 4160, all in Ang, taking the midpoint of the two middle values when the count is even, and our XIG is 0.698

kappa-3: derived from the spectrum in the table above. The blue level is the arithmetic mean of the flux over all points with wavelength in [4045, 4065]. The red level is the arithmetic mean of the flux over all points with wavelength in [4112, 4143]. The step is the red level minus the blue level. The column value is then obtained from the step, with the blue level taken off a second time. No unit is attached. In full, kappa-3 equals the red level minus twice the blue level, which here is -8.8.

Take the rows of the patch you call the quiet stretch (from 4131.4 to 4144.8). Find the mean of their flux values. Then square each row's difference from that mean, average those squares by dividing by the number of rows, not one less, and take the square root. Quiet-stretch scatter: 0.14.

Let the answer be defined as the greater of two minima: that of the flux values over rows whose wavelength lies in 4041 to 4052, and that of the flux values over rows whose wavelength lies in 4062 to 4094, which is 7.4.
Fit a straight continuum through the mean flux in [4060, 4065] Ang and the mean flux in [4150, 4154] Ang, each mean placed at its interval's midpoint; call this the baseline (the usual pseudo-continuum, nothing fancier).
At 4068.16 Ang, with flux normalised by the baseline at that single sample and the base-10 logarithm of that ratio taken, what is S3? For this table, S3 -0.01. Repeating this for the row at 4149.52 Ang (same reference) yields -0.01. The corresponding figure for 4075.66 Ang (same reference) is -0.06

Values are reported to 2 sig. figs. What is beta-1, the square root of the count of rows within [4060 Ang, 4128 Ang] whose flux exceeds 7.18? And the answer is 3.0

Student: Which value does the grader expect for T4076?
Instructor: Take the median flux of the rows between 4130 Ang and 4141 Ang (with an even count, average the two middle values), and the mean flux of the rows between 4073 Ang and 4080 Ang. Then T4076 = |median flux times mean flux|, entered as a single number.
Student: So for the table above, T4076 49.1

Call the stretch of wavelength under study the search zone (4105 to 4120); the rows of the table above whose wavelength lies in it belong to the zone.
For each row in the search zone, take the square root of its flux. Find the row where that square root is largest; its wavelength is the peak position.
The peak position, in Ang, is 4117.17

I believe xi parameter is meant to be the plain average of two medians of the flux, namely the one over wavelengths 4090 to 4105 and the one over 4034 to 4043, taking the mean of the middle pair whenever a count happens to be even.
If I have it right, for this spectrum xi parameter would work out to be 7.3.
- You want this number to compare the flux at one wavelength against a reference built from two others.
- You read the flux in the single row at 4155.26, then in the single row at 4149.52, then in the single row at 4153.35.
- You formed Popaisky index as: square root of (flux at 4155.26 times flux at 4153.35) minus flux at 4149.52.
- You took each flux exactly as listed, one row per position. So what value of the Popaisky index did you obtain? 0.59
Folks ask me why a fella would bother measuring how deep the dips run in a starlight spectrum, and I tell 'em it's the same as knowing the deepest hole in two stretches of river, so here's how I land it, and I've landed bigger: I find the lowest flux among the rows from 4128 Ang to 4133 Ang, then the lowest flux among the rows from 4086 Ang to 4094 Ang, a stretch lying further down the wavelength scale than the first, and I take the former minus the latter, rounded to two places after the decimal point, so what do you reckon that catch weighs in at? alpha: 0.99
